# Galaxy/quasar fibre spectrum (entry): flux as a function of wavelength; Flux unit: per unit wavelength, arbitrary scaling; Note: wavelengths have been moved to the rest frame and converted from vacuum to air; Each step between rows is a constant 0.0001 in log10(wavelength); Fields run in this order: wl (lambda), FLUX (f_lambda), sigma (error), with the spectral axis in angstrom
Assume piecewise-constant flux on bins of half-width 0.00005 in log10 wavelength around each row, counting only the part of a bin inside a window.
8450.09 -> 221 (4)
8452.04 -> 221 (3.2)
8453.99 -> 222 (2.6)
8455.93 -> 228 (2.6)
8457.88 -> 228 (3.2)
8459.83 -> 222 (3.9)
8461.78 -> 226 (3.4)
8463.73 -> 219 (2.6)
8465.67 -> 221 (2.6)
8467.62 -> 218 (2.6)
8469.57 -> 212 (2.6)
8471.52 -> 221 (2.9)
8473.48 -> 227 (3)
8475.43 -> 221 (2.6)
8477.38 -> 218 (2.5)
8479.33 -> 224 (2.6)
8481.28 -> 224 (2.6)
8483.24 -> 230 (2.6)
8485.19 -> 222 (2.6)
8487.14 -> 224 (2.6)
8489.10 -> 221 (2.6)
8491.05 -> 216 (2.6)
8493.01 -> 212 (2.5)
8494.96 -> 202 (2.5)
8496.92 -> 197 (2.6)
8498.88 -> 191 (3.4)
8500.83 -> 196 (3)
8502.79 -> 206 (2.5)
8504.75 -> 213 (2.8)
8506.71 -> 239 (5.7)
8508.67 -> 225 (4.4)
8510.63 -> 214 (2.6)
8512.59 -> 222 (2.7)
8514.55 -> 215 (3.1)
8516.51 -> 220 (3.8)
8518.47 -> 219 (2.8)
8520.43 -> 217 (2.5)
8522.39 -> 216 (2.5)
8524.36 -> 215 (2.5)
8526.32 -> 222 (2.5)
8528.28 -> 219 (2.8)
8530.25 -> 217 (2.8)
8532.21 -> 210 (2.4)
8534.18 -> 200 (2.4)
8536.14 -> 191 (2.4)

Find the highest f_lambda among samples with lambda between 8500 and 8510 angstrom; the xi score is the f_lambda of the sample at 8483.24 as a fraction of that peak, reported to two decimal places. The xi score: 0.96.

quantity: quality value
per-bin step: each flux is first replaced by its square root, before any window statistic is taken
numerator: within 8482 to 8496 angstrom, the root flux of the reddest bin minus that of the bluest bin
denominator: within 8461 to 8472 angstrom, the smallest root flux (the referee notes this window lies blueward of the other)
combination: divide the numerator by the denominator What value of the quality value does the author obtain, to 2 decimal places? -0.07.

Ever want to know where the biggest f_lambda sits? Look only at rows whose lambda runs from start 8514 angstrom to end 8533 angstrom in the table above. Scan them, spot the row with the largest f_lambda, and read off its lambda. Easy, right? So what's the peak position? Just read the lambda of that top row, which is 8526.32 angstrom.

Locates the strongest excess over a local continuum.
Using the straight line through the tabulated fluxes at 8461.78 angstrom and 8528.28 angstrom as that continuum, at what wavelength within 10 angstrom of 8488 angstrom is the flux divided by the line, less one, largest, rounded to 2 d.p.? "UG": 8483.24 angstrom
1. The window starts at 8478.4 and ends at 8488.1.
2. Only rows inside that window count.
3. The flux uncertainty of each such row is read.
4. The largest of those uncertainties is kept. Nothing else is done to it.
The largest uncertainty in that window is 2.6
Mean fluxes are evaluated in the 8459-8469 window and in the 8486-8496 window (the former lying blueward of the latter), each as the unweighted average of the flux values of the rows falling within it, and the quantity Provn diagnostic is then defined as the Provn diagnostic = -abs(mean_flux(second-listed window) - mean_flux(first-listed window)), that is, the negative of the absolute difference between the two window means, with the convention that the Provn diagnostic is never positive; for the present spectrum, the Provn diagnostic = -6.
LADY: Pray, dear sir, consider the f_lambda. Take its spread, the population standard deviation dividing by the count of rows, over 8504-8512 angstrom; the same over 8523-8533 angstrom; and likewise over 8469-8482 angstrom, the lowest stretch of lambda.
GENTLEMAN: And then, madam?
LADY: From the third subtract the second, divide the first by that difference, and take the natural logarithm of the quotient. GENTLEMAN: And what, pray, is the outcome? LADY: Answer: 3.0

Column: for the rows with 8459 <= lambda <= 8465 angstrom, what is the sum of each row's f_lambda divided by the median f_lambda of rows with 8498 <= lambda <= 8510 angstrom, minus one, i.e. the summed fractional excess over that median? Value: 0.18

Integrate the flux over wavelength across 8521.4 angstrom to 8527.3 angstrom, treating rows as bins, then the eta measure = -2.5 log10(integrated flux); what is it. -7.8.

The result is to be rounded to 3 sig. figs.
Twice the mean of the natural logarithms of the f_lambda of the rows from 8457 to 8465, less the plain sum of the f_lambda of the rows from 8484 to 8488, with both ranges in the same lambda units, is -435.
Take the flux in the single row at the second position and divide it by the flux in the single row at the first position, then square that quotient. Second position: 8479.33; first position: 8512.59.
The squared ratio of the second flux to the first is 1.02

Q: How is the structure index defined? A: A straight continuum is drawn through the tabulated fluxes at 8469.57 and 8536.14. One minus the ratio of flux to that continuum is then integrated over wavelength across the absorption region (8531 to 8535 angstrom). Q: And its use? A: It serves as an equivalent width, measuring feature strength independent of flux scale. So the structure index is -0.3 angstrom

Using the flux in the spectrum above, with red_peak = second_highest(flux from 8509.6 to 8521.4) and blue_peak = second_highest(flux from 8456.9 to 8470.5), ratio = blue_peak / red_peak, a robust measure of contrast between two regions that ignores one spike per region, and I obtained 1.027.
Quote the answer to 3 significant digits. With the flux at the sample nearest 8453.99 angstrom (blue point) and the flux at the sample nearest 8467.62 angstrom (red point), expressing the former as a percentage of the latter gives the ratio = 102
